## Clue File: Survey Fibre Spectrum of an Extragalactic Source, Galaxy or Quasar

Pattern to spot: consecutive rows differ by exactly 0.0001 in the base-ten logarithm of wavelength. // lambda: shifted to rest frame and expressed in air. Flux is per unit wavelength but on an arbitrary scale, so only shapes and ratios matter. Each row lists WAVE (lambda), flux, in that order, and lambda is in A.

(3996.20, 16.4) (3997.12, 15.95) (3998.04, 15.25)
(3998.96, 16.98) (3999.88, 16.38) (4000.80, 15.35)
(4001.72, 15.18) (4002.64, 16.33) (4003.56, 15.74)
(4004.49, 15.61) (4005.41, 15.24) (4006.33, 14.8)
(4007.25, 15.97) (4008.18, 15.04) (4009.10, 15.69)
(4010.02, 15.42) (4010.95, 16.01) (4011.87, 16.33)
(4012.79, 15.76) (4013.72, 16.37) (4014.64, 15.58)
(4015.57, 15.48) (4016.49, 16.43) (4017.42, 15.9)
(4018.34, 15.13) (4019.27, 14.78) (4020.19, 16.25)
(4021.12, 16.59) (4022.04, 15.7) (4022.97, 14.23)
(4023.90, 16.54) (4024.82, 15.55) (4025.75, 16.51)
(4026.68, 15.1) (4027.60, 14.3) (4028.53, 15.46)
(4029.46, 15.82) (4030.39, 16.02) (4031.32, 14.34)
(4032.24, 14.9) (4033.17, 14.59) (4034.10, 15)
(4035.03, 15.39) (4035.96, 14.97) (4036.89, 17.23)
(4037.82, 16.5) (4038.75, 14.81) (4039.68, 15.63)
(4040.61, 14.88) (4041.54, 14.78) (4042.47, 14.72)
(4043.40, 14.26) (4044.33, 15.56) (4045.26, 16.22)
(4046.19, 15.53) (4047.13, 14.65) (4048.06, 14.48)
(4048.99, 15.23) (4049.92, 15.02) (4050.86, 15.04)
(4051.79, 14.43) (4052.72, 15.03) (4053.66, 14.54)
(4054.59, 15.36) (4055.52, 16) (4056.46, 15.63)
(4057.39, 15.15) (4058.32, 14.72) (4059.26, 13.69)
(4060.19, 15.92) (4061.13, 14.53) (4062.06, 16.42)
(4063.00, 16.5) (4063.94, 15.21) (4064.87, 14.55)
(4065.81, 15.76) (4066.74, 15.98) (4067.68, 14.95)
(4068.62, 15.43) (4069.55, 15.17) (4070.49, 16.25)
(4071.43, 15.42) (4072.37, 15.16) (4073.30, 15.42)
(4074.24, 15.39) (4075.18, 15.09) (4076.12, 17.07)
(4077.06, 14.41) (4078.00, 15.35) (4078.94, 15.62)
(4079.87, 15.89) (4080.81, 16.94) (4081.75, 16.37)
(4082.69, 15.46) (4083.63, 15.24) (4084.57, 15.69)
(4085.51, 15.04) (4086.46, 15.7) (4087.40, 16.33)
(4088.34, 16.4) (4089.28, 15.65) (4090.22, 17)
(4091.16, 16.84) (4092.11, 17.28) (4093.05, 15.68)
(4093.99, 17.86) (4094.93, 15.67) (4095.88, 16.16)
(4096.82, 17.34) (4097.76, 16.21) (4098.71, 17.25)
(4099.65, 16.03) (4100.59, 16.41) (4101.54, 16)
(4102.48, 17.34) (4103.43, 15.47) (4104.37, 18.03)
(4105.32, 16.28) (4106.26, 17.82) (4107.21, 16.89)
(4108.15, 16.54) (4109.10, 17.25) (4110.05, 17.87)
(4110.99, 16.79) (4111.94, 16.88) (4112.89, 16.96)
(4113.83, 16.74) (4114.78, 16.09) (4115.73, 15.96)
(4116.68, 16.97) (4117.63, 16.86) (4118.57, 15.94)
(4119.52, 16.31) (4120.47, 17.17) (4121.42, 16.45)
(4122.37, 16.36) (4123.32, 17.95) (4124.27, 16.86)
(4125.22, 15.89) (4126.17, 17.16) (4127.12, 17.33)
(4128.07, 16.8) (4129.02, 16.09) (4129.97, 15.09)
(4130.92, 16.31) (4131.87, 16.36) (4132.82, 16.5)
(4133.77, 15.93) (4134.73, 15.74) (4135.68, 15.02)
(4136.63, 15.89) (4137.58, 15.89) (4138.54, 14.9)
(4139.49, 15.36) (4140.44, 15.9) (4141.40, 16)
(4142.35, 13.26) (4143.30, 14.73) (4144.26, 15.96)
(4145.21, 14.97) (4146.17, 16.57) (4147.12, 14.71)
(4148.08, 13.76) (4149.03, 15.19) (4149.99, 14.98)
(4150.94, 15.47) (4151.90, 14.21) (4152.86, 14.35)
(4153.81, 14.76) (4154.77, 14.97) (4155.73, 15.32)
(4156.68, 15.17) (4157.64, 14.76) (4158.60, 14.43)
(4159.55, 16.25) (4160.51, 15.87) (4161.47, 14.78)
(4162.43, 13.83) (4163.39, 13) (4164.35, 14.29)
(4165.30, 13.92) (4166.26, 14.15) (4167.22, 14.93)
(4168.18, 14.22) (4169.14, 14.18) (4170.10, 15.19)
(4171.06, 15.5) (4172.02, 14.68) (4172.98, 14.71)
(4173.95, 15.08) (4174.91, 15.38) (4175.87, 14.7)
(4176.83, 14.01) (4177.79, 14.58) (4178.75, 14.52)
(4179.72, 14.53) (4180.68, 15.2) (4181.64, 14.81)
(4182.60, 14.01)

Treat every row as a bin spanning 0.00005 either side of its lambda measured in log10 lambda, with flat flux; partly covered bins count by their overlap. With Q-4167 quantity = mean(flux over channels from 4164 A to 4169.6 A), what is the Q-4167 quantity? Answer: 14.3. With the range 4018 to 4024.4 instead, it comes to 15.6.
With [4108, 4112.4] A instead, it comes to 17.1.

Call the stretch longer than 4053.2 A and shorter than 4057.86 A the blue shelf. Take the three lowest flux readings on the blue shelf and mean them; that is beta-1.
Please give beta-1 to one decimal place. 15.0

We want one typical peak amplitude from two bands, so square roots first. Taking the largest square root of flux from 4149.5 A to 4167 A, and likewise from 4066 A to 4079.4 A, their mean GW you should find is 4.08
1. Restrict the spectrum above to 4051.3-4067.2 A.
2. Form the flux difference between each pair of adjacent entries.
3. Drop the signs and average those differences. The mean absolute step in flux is 0.86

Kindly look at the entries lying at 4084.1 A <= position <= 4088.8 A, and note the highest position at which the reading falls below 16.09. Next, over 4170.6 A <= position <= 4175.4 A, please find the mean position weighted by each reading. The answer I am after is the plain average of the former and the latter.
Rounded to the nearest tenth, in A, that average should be 4129.7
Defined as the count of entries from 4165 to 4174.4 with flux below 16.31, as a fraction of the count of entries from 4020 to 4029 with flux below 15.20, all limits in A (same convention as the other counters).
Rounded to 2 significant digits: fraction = 3.3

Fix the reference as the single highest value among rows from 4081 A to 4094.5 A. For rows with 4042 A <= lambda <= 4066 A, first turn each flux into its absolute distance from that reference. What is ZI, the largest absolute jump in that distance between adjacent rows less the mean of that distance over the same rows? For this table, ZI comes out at -0.5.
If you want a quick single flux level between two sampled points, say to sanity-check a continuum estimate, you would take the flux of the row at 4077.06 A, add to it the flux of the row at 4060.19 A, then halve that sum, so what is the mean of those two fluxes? 15.2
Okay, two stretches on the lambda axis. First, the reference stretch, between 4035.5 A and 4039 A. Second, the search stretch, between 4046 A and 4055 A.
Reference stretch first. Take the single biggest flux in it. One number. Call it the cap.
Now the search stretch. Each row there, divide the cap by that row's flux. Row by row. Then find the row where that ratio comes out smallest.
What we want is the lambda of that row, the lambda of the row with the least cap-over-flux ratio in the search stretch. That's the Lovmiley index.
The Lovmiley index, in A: 4046.19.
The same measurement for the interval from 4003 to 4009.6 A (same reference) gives 4007.25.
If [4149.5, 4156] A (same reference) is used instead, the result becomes 4150.94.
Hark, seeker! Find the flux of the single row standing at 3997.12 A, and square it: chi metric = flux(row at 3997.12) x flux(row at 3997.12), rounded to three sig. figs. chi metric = 254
